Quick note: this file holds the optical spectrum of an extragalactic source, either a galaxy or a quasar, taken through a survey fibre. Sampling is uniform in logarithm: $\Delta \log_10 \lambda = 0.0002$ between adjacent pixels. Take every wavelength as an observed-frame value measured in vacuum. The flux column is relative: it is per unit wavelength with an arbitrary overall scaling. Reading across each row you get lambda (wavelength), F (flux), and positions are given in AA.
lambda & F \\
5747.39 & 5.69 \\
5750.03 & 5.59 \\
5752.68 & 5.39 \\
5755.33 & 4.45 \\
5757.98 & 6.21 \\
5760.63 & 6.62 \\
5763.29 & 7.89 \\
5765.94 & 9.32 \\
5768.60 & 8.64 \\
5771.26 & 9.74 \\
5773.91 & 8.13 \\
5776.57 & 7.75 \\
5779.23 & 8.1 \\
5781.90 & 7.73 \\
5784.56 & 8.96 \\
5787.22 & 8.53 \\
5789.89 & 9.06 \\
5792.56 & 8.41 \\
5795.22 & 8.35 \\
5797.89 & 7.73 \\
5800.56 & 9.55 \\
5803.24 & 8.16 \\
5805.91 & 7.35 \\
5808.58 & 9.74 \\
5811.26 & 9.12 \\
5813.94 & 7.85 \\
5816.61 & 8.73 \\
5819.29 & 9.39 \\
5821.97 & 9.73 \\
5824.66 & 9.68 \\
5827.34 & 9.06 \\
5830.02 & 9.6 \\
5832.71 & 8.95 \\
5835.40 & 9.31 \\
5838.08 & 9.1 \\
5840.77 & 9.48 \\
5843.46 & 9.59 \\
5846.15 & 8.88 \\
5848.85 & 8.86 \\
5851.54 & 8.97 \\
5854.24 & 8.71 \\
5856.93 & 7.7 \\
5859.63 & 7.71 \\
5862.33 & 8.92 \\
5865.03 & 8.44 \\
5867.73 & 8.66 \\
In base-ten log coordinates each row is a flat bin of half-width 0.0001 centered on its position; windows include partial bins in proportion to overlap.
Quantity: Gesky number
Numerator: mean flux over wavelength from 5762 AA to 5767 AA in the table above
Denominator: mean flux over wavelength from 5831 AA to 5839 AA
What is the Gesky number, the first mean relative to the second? 0.94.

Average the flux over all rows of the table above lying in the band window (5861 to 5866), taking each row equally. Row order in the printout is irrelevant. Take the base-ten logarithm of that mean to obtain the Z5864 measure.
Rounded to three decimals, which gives 0.939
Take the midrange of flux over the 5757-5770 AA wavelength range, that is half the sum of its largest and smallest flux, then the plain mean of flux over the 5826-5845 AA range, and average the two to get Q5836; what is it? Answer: 8.53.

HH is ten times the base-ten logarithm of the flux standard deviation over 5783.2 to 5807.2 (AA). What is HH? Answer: -2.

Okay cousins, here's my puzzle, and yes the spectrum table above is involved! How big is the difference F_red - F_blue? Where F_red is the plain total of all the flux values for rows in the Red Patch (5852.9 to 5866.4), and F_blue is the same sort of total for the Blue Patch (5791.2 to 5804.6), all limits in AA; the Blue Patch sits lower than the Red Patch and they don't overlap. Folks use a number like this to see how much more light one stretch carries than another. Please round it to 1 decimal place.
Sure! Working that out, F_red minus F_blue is -0.7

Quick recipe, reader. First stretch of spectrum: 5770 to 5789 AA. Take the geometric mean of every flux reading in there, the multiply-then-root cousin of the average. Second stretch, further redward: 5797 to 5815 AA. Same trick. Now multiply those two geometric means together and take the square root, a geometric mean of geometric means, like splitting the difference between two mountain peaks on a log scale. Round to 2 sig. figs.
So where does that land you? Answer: 8.4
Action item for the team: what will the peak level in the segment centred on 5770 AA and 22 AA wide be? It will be 9.74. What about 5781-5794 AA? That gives 9.06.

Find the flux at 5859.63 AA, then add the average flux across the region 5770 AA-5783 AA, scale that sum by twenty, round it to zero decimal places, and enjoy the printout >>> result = 320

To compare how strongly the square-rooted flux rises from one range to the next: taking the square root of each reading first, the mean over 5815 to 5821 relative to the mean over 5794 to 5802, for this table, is 1.03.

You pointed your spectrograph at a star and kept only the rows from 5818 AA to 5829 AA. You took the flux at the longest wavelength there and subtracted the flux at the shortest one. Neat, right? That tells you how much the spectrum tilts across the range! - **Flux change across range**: -0.33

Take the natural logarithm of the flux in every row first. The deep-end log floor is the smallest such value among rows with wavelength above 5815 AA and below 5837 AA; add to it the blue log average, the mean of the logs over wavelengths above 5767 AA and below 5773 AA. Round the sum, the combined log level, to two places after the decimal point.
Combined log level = 4.38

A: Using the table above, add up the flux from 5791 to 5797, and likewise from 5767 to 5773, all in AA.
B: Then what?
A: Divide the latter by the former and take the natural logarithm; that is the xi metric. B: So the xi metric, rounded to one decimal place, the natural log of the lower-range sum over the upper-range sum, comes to 0.1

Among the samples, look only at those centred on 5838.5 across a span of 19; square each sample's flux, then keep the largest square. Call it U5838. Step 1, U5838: 92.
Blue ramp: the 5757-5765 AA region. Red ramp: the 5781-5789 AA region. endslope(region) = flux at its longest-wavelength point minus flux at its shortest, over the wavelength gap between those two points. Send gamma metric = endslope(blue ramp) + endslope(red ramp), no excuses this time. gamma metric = 0.5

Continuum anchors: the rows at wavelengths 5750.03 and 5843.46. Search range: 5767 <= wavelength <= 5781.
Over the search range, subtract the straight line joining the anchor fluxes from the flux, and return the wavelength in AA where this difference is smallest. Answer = 5776.57 AA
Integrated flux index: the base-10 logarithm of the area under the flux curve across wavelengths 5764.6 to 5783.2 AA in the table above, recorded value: 2.20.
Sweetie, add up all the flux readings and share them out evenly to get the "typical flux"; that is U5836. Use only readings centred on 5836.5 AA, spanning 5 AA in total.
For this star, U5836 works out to 9.2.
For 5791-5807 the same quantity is 8.3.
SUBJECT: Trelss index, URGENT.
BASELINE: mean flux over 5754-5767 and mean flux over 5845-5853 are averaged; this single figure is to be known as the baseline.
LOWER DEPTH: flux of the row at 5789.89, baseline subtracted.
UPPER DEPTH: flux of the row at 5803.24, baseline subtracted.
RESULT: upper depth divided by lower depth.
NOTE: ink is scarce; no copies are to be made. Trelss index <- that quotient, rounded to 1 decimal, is 0.2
